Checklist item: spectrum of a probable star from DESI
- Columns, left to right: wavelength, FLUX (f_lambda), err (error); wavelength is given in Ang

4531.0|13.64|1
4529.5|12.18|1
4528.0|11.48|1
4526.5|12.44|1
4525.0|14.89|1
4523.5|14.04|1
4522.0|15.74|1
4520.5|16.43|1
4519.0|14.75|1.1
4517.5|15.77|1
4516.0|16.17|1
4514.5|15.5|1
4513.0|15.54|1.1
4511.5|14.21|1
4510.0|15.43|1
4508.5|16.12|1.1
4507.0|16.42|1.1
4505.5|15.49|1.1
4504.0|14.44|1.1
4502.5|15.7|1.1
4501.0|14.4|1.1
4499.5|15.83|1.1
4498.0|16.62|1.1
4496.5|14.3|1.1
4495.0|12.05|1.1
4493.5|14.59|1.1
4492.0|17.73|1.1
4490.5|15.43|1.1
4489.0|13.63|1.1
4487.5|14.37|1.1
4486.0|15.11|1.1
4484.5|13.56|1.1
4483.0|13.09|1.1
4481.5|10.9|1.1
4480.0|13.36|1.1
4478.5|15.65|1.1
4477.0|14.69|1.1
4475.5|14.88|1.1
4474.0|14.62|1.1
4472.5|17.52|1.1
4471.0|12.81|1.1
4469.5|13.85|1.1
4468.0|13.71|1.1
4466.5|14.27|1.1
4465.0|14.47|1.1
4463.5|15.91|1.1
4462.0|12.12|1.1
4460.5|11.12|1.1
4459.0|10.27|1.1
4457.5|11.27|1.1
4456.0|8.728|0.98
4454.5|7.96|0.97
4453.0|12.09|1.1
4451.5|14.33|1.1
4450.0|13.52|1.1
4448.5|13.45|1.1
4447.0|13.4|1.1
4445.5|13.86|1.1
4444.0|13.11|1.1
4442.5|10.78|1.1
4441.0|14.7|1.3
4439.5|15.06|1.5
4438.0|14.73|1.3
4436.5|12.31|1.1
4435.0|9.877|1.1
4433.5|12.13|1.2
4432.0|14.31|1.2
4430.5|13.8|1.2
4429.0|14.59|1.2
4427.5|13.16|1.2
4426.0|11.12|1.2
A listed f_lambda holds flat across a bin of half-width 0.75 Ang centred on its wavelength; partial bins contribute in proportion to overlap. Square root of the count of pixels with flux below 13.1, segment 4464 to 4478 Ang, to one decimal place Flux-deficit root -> 1.0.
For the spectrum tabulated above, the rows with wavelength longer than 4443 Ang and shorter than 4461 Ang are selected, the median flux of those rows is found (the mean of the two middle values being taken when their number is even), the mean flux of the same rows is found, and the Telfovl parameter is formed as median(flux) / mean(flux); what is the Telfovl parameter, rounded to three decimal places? 1.057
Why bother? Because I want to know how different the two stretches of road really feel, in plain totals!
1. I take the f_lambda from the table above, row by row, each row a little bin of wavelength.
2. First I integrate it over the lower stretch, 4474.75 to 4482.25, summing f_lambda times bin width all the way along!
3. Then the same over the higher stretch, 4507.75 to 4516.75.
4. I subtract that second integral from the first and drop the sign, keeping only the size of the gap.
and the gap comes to 35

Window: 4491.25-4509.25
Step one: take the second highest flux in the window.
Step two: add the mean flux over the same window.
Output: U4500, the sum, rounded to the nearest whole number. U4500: 32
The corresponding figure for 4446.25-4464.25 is 26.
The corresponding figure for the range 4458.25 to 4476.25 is 30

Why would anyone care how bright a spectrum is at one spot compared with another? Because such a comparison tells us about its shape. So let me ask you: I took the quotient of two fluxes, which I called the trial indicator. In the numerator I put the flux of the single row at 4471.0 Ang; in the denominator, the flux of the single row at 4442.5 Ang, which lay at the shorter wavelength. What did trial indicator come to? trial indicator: 1.2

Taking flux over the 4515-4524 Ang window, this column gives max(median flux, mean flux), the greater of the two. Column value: 15.8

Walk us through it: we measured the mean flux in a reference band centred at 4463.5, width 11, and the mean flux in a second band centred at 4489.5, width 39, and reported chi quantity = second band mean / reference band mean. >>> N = 1.12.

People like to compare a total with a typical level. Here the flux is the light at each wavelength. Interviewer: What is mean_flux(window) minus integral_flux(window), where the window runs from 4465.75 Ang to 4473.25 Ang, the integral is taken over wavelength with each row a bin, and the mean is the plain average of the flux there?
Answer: -94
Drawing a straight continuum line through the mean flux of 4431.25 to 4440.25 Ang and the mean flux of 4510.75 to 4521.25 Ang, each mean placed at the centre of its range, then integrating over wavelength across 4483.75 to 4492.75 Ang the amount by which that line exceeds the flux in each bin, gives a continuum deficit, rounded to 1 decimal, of -2.9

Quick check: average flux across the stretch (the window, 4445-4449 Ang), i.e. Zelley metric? 13.6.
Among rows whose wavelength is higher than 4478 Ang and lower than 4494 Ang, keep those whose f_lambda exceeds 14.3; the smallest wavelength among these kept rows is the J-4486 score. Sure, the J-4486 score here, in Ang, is 4478.5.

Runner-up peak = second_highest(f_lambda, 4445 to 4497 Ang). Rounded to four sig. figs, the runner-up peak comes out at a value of 17.52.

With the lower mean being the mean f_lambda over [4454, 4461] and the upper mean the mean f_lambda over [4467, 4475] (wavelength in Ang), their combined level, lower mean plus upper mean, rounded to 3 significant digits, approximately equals 24.4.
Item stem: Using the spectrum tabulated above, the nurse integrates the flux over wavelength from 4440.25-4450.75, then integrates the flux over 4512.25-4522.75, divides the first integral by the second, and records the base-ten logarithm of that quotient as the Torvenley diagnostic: -0.073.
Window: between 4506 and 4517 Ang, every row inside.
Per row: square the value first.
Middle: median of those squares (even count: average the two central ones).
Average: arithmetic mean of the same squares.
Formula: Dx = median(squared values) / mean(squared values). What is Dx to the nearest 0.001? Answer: 0.987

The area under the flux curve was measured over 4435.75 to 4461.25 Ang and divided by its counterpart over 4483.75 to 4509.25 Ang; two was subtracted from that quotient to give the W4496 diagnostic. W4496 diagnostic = -1.18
